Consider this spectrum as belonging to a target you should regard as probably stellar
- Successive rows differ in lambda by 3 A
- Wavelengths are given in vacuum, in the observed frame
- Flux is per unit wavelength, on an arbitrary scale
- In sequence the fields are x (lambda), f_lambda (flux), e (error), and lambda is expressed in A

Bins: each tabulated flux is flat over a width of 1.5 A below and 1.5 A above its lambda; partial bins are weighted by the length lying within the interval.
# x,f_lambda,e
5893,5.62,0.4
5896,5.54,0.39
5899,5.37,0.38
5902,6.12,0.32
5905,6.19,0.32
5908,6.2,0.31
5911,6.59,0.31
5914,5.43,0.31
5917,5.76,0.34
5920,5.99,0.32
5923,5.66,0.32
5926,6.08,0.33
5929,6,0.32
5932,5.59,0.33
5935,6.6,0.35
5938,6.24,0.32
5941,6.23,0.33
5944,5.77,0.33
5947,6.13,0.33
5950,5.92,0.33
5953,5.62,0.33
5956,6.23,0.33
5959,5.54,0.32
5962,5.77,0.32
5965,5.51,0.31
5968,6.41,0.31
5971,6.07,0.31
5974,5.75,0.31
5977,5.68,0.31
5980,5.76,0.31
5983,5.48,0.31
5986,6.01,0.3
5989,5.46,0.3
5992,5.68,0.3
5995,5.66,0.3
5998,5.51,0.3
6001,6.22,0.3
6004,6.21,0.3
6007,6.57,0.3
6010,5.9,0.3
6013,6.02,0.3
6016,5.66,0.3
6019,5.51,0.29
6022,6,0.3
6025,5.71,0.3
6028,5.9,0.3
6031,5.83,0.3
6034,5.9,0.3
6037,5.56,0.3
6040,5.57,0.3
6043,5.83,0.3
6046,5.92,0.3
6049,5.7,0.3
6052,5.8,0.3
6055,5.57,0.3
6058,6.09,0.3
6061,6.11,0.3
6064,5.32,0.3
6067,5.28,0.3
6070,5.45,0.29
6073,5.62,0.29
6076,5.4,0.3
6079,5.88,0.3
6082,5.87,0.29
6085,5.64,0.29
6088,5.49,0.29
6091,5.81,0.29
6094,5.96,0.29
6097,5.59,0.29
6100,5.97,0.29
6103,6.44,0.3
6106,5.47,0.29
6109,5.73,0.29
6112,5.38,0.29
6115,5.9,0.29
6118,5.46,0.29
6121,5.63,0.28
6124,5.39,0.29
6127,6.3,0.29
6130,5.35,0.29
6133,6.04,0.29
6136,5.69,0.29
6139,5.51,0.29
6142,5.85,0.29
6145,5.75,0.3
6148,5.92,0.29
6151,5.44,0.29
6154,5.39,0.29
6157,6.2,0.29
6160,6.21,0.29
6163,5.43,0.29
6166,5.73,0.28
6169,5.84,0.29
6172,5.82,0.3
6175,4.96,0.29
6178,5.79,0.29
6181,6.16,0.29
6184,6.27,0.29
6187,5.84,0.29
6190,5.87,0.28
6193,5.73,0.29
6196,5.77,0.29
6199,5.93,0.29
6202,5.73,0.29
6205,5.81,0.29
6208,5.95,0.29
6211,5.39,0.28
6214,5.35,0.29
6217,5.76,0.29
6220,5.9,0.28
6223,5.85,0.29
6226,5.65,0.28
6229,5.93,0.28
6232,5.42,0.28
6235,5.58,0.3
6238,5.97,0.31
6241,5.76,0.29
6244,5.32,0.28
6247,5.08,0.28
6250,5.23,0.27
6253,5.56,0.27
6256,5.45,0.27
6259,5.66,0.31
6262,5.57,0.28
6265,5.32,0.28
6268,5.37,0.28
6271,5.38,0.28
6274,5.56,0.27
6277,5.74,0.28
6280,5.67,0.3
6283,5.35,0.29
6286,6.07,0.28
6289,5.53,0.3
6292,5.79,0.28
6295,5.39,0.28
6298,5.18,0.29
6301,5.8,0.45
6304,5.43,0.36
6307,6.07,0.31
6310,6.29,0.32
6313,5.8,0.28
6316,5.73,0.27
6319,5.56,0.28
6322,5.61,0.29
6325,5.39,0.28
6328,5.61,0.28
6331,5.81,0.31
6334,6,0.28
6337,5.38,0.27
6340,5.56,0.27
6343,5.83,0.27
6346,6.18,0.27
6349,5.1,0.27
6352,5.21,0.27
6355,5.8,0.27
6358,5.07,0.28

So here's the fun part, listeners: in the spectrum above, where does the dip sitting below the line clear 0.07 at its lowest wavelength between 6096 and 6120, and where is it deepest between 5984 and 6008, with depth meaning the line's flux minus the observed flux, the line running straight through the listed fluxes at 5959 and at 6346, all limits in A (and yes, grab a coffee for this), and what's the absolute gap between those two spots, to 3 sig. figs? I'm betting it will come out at 108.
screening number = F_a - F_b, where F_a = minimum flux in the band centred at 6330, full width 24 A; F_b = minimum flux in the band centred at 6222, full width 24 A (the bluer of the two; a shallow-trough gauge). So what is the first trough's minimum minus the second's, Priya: 0.03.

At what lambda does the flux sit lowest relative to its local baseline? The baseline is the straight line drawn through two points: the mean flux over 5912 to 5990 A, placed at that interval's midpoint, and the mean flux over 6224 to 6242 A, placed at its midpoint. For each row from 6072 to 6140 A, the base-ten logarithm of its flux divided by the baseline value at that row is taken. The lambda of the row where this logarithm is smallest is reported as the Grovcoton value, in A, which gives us 6130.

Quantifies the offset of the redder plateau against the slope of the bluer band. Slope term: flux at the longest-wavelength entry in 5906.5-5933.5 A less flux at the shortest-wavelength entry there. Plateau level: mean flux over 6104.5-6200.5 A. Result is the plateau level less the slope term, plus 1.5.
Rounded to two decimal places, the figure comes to 7.85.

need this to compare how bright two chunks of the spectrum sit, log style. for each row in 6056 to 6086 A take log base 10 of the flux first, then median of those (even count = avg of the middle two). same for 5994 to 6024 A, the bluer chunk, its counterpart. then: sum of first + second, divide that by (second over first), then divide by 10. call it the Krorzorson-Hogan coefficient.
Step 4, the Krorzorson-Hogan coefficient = 0.148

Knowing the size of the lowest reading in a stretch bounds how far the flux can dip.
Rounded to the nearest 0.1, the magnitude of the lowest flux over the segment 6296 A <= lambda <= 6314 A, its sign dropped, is 5.2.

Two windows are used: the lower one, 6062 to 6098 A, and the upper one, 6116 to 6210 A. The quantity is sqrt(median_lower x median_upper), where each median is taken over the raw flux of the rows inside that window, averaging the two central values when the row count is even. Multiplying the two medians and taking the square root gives 5.70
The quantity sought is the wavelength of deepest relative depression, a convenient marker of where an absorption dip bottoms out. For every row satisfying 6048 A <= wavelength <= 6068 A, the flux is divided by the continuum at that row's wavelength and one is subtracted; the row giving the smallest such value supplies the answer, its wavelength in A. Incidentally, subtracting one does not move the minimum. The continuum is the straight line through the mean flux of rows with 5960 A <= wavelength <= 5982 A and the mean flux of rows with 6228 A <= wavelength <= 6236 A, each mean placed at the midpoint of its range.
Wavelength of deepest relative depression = 6067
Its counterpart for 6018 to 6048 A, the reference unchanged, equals 6019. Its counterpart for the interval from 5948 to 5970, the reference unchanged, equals 5965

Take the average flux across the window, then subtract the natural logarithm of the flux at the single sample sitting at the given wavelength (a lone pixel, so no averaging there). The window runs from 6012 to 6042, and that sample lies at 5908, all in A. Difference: 3.94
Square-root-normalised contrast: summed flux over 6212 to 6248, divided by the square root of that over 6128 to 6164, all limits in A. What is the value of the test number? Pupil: 8.15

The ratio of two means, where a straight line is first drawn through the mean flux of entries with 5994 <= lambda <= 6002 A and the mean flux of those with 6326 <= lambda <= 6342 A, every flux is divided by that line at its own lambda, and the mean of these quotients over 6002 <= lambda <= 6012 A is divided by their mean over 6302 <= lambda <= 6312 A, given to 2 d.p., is 1.03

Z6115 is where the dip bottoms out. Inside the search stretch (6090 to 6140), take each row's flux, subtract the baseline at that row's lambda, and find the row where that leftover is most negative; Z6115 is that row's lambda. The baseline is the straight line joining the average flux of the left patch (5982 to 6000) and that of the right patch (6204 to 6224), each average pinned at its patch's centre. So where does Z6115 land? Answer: 6130 A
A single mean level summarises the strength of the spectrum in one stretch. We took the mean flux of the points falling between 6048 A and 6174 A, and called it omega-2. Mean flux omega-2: 5.72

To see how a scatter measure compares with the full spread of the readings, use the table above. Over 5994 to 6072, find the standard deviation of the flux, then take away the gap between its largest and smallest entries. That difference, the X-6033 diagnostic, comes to -0.99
